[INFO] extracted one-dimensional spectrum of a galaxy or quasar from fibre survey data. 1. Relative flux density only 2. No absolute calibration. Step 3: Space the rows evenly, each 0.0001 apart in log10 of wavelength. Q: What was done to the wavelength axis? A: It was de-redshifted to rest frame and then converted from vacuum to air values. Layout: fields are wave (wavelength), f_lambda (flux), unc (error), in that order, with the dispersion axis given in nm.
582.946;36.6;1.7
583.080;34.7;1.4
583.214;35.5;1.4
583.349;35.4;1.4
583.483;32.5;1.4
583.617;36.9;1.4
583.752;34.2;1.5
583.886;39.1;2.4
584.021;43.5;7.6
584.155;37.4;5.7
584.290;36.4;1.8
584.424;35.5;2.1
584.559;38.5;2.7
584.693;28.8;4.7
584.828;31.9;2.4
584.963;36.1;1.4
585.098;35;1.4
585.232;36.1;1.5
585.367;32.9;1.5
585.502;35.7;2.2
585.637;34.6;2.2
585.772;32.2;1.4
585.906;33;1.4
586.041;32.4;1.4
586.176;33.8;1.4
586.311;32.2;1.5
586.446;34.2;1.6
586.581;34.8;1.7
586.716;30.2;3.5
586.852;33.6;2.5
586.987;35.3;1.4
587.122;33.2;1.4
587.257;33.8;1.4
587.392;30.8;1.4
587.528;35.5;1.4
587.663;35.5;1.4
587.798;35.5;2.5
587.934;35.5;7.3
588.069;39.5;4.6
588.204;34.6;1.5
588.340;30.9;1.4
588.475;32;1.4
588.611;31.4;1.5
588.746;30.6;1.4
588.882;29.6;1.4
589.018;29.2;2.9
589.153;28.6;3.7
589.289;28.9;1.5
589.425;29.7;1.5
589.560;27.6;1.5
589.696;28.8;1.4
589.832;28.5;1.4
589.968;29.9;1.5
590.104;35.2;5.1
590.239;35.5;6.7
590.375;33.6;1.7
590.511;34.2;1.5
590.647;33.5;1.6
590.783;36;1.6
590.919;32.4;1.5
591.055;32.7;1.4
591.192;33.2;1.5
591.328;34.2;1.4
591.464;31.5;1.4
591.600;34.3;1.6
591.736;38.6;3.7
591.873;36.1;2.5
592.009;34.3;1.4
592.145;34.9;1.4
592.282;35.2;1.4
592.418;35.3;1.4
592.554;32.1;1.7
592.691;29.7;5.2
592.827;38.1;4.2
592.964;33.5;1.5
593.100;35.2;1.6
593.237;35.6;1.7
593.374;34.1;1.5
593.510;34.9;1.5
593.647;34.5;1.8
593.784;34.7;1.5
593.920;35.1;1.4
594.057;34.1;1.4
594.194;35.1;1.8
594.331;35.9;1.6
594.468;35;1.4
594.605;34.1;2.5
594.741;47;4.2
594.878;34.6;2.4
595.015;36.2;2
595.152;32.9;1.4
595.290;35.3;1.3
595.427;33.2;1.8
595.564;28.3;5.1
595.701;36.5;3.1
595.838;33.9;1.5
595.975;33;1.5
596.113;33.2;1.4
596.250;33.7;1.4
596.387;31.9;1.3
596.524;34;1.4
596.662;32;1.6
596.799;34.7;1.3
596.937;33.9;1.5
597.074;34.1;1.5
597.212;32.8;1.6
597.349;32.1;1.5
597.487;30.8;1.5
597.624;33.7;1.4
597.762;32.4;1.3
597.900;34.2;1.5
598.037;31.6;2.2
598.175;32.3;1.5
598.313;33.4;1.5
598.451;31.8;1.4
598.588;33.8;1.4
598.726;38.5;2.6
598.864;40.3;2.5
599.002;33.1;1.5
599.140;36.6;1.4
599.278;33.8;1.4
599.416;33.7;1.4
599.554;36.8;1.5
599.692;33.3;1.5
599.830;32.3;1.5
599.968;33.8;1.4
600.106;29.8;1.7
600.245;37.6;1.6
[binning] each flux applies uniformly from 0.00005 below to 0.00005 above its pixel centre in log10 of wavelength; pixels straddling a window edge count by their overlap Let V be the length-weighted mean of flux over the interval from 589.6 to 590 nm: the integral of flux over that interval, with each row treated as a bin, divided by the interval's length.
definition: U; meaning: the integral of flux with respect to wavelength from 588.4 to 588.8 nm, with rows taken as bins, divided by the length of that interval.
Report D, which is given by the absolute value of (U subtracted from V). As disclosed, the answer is 2.5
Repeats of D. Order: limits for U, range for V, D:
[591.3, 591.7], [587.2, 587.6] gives 0.4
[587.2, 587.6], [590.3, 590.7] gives 0.4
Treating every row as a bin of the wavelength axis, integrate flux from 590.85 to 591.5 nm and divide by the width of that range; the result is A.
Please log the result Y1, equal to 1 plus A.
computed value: 33.8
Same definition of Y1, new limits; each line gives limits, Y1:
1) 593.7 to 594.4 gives 36.0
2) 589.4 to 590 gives 29.8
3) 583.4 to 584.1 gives 38.2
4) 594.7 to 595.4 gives 37.5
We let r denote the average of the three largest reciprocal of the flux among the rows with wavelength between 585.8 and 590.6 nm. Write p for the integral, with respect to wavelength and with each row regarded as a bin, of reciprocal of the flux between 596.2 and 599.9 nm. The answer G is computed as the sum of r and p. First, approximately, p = 0.11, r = 0.0354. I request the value 0.15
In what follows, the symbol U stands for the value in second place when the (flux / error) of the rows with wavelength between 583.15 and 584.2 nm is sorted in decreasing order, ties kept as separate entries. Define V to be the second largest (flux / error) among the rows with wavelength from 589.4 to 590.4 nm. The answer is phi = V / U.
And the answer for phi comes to 0.80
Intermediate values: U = 25.4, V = 20.4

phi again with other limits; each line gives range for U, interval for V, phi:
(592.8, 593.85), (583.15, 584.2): 1.10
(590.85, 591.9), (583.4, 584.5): 0.99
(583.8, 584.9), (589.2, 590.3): 1.20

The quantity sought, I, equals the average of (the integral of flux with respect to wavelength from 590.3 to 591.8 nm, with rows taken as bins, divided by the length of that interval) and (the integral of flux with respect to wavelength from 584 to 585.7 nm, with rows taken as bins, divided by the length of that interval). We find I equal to 34.7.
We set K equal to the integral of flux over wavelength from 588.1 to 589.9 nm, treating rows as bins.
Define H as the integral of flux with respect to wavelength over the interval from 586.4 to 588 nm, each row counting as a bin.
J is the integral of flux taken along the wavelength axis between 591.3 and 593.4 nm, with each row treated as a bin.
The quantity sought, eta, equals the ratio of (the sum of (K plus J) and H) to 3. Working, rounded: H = 54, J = 73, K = 54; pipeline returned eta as 60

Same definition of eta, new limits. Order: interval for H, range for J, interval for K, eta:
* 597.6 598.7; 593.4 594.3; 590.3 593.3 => 57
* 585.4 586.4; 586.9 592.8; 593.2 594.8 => 95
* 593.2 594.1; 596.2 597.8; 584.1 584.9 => 37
